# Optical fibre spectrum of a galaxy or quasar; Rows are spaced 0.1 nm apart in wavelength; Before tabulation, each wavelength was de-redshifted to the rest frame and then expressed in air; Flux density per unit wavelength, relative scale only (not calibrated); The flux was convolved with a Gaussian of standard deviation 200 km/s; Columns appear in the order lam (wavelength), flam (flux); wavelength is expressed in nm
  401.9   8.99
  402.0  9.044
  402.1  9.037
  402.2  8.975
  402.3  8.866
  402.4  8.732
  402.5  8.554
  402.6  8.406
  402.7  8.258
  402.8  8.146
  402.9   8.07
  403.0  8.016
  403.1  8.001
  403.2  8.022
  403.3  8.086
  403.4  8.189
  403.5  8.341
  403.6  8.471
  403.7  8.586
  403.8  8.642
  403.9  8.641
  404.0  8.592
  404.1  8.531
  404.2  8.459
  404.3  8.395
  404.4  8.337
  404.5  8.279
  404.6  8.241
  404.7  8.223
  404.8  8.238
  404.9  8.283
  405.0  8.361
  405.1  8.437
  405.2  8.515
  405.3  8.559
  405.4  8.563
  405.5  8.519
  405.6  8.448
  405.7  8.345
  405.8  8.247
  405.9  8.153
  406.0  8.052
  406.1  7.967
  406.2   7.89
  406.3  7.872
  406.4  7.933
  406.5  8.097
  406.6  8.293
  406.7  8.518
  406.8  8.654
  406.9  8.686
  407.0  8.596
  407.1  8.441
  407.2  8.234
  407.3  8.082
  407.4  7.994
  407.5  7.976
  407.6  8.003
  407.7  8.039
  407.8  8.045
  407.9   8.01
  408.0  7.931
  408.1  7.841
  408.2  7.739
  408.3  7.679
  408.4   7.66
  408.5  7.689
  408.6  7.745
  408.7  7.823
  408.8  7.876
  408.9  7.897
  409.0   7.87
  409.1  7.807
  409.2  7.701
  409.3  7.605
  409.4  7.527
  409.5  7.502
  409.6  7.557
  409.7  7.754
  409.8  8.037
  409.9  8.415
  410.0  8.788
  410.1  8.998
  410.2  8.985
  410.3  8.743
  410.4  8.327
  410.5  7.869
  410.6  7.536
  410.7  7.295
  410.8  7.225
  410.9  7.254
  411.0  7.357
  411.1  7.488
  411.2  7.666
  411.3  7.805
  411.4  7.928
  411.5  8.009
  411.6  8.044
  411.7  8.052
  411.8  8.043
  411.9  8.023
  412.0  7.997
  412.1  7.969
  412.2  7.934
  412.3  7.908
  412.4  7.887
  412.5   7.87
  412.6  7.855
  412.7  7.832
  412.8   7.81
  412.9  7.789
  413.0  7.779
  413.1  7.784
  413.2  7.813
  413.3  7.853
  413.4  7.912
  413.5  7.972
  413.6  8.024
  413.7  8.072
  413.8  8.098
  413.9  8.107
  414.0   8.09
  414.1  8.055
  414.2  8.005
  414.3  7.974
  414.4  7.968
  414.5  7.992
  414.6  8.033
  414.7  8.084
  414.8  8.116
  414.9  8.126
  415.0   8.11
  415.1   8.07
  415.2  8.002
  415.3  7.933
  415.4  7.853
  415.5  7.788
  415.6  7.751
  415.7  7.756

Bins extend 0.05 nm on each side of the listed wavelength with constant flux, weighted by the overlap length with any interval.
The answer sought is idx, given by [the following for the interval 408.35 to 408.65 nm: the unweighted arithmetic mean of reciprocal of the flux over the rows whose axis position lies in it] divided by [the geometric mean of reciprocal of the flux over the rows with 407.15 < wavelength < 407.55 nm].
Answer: 1.05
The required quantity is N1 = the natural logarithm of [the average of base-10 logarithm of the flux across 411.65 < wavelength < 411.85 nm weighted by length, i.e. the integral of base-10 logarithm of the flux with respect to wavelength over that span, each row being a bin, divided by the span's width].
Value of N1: -0.099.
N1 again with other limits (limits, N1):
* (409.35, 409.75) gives -0.128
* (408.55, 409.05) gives -0.112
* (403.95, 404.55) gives -0.077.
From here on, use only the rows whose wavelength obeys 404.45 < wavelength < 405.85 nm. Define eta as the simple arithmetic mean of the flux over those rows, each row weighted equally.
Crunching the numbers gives 8.38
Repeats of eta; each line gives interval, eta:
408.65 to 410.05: 7.87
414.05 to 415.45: 8.02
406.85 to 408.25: 8.12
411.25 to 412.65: 7.95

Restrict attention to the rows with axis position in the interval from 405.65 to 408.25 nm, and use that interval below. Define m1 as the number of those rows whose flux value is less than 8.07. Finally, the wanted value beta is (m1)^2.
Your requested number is 196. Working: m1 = 14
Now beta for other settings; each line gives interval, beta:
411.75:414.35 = 484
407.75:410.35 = 441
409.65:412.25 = 400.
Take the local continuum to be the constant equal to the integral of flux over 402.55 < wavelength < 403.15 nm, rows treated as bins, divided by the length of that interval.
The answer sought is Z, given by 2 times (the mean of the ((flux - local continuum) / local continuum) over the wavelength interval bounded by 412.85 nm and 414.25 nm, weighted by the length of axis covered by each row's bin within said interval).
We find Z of -0.05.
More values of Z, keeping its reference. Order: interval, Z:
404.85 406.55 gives 0.02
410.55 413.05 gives -0.09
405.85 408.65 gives -0.02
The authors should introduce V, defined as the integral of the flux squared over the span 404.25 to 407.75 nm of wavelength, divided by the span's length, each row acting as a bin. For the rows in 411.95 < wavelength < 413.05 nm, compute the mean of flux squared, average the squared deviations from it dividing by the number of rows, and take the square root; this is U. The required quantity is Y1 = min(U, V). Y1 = 1.1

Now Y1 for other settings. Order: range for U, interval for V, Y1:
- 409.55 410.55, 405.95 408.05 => 8.3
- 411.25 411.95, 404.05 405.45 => 1.3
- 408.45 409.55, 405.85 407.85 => 2.1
